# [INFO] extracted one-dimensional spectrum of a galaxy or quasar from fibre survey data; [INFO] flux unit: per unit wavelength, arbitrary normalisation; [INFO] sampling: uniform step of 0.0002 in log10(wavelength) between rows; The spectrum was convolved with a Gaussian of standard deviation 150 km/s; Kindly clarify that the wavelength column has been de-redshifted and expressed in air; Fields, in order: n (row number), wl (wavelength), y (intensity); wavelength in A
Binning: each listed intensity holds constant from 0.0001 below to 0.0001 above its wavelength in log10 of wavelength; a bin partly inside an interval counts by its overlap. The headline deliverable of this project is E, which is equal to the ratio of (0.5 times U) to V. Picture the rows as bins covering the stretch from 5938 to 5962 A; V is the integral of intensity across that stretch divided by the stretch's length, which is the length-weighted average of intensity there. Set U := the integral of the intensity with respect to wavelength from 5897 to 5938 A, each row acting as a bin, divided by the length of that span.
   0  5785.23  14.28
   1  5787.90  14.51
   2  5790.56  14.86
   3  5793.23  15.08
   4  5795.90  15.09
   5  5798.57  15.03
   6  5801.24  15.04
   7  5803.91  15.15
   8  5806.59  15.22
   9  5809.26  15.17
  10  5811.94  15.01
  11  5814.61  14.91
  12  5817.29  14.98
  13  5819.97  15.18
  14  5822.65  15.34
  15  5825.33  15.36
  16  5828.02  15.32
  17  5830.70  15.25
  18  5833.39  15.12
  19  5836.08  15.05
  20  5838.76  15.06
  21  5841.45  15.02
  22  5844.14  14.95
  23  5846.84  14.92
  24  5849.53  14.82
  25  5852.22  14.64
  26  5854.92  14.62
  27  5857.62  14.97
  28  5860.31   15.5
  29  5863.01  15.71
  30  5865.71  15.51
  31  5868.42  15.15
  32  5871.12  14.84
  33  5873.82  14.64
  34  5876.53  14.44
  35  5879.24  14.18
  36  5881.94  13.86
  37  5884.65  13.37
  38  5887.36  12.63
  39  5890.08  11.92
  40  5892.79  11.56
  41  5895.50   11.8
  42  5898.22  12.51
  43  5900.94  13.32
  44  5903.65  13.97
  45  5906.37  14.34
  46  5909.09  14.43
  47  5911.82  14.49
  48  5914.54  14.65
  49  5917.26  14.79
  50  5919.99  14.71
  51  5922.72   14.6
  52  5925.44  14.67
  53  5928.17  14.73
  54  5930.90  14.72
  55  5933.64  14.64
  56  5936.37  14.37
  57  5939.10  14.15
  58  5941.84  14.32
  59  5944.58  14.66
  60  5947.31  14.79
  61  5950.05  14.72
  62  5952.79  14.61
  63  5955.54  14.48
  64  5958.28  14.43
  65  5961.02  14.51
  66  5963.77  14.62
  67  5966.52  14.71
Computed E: 0.494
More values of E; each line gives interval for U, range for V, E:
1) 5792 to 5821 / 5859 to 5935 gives 0.534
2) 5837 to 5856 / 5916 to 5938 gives 0.508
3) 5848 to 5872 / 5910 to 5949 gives 0.517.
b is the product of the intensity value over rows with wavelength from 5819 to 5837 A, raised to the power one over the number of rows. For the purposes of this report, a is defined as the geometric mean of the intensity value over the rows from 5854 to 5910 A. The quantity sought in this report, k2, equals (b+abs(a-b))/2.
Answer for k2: 8.3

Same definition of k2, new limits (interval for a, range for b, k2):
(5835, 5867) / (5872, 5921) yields 7.5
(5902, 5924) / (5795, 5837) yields 7.9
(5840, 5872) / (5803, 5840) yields 7.6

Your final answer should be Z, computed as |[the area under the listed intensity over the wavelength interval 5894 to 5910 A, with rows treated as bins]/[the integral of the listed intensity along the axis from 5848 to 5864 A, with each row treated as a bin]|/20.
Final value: 0.044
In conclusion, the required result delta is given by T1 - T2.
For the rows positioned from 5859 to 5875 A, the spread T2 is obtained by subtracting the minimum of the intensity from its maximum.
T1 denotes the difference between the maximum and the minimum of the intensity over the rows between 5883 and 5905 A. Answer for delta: 1.3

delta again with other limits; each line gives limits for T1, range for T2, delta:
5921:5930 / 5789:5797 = -0.1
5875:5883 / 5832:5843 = 0.5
